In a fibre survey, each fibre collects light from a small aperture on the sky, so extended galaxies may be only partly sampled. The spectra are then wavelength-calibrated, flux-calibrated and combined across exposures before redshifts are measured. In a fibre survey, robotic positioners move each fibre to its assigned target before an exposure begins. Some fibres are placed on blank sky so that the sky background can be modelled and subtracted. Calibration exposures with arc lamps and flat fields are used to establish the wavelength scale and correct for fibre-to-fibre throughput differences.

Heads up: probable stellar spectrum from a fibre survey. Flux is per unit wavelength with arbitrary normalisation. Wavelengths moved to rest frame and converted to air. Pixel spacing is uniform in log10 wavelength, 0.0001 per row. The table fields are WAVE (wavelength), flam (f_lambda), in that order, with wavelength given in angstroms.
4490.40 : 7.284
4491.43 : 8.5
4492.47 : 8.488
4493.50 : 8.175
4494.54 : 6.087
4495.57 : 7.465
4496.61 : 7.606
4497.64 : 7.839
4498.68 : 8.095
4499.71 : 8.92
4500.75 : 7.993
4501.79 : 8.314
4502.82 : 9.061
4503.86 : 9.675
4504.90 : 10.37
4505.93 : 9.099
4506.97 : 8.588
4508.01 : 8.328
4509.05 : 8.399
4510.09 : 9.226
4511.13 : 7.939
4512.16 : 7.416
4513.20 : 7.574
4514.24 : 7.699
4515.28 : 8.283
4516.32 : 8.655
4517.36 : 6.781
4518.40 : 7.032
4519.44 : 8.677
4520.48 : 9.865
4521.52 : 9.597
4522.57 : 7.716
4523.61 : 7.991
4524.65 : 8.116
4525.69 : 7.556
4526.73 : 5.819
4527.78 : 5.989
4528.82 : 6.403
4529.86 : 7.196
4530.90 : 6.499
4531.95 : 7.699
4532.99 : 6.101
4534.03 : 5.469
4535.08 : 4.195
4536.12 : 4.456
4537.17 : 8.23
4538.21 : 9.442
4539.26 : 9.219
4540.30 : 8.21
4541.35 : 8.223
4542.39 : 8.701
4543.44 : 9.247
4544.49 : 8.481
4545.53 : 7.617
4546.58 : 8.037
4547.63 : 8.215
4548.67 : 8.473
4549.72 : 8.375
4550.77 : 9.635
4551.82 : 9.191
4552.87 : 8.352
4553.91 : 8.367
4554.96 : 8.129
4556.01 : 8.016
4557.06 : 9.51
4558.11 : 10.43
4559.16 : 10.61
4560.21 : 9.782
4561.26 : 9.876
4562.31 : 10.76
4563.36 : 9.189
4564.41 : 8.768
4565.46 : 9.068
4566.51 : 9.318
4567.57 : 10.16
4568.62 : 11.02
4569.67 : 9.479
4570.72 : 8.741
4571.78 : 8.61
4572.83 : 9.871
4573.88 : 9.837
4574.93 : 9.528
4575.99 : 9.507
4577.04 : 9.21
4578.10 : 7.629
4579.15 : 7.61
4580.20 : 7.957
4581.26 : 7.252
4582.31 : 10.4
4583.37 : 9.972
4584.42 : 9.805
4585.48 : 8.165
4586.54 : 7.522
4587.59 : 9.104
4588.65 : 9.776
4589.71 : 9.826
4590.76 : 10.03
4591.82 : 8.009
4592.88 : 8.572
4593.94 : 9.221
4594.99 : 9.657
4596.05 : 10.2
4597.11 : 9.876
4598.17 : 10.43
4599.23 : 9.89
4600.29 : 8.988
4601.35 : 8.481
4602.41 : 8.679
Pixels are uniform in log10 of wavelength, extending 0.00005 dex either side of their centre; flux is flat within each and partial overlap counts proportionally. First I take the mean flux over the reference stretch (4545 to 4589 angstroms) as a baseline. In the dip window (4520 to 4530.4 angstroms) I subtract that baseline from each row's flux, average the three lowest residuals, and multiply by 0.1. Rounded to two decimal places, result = -0.30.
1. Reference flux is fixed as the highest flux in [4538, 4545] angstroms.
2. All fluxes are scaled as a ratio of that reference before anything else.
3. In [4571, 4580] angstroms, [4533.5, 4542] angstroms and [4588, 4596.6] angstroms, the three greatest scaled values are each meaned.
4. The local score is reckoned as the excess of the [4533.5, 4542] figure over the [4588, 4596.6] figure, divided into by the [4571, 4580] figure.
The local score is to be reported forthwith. -0.108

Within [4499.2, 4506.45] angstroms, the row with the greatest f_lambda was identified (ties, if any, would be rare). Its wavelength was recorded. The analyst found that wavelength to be 4504.90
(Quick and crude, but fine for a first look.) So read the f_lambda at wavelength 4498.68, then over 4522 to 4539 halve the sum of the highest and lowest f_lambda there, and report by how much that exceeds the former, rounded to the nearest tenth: -1.3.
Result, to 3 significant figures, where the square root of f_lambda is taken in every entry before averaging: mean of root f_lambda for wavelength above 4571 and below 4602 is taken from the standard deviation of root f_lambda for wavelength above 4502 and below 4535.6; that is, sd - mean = -2.76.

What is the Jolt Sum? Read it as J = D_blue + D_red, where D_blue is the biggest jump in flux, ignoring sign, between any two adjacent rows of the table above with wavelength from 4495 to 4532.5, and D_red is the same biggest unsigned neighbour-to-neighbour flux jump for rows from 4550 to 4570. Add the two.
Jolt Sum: 3.5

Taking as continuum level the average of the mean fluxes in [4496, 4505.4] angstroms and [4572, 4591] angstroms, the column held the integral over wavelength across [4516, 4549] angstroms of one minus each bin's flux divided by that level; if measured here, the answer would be 4.6 angstroms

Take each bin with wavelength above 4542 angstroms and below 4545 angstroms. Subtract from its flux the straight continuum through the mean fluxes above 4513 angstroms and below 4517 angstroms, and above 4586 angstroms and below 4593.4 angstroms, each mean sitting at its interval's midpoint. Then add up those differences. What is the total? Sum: 1.2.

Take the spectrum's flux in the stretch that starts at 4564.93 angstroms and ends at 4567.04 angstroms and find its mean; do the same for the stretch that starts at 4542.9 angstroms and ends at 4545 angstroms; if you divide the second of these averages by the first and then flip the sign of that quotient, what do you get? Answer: -0.96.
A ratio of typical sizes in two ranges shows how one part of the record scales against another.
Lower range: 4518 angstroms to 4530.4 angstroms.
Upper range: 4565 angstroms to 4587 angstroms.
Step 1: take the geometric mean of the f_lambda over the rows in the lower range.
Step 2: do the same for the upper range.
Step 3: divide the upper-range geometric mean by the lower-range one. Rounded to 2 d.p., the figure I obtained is 1.19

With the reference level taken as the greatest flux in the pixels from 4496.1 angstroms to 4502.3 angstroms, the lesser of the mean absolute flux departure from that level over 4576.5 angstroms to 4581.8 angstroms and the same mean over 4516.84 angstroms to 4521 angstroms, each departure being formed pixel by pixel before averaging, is 1.1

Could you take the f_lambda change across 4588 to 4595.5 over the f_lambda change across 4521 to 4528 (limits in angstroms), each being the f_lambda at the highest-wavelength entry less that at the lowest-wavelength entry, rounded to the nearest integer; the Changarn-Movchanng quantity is 0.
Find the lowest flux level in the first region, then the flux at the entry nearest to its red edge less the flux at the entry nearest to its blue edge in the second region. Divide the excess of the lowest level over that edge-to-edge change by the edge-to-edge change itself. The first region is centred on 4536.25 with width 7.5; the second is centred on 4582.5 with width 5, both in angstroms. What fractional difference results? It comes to 1.3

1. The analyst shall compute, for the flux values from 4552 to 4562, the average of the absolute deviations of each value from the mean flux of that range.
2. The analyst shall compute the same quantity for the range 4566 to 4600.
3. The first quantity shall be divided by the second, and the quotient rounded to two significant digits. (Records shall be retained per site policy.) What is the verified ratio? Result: 1.1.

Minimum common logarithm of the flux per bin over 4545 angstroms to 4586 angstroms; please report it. 0.86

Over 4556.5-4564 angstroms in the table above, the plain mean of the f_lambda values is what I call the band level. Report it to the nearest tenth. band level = 10.0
